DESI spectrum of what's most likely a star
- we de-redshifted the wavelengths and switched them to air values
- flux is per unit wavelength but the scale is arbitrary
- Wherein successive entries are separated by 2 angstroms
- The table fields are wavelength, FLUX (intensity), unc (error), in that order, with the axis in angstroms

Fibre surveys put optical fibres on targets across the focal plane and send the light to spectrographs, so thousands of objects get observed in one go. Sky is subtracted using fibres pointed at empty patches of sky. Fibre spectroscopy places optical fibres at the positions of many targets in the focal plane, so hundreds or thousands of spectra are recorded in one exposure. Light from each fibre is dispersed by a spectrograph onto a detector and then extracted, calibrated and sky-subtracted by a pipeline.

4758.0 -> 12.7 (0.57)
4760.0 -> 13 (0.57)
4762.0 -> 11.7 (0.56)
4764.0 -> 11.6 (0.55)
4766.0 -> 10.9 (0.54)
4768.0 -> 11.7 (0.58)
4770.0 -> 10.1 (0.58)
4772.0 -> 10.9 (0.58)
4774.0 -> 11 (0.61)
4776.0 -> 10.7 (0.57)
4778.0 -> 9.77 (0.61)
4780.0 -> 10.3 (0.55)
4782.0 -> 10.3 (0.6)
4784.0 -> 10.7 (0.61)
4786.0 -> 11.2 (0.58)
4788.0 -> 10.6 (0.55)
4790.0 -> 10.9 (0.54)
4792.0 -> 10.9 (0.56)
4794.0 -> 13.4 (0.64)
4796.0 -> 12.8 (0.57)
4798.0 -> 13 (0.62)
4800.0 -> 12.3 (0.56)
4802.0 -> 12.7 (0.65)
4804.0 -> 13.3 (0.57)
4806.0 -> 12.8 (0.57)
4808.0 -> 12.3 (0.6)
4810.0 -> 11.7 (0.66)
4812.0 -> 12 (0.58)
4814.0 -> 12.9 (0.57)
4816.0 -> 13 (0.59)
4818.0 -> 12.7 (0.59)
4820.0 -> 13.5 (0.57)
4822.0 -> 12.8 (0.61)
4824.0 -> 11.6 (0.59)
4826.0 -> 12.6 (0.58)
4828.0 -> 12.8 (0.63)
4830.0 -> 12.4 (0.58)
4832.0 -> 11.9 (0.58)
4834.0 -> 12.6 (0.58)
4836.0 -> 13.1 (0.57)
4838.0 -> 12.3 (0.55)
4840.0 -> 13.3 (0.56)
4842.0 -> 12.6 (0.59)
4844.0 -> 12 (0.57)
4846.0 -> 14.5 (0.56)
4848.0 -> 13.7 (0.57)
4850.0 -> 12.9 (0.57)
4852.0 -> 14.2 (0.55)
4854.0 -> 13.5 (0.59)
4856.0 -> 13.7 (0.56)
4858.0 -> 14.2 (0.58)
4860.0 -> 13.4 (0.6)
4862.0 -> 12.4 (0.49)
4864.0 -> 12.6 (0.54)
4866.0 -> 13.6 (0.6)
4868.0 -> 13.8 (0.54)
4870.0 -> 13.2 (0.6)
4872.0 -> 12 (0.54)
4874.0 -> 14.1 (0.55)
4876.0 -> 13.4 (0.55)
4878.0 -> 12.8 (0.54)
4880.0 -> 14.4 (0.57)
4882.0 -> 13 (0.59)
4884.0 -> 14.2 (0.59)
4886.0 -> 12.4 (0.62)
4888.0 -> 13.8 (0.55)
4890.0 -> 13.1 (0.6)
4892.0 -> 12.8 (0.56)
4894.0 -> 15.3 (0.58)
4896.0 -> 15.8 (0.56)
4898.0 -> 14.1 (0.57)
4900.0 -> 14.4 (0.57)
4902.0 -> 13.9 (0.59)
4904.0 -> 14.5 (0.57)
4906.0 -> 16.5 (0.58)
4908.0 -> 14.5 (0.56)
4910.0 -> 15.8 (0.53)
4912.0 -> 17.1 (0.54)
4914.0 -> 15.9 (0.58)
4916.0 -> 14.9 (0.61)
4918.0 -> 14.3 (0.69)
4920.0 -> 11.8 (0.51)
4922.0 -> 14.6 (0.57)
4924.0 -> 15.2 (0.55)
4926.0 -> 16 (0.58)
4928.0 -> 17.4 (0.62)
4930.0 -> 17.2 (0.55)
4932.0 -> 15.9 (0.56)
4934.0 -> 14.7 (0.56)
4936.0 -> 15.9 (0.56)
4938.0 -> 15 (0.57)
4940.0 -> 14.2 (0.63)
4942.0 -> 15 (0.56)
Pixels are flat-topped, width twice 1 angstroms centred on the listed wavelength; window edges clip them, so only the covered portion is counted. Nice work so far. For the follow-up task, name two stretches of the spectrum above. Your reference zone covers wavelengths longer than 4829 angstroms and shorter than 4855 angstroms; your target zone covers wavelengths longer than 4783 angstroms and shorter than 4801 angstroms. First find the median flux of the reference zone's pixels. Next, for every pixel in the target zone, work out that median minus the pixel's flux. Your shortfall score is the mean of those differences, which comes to 1.1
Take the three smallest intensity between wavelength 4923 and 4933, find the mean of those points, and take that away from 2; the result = -13.7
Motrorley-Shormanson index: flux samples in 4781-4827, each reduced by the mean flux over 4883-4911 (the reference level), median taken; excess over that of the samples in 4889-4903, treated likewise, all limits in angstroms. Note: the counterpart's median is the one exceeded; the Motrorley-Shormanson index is -1.5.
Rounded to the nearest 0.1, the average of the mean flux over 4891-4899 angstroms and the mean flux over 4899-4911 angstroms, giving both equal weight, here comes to 14.7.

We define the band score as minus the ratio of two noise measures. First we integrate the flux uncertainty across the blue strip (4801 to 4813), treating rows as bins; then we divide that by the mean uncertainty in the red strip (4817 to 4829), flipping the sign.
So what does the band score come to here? -12.2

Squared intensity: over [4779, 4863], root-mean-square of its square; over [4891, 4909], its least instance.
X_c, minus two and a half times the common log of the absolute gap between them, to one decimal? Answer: -1.5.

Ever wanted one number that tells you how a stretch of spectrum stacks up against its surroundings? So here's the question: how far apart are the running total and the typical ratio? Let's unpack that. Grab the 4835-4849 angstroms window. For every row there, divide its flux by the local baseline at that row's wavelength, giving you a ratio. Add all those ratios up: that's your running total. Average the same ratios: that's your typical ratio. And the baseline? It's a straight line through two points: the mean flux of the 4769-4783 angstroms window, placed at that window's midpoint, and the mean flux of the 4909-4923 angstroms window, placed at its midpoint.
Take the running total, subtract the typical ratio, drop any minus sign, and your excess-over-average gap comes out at 6.2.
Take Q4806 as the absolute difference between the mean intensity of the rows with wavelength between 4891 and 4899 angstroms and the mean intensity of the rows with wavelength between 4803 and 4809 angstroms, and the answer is 1.7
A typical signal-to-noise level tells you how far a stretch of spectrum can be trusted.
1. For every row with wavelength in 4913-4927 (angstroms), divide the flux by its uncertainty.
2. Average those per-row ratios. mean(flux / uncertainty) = 25.2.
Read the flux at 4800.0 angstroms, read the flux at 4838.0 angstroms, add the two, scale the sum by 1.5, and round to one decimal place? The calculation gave 36.9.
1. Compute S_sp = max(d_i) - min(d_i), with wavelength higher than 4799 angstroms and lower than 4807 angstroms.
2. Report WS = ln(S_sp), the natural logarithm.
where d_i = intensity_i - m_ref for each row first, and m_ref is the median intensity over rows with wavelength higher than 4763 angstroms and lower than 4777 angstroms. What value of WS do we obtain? 0.0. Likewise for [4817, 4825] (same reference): 0.6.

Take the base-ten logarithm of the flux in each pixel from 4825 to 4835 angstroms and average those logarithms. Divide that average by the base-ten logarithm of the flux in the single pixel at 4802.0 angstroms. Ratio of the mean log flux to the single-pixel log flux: 0.99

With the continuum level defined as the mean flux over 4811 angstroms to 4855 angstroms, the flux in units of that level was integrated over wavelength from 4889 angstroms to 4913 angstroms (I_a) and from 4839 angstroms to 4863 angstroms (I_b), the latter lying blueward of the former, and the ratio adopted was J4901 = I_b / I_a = 0.90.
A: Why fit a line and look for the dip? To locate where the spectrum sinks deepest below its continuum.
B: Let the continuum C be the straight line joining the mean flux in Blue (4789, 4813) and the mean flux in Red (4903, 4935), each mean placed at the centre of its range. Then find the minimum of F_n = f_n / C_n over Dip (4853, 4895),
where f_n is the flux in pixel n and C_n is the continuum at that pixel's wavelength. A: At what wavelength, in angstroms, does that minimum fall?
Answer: 4872.0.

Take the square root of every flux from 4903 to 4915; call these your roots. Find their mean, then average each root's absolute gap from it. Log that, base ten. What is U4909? -0.99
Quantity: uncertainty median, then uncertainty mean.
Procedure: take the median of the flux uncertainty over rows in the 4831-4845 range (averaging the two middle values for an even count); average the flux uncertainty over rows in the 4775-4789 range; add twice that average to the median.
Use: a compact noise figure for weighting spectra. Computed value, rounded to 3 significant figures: 1.73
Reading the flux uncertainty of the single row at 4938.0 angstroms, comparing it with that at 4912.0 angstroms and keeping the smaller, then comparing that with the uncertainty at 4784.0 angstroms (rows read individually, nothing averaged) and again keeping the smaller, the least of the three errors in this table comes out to 0.540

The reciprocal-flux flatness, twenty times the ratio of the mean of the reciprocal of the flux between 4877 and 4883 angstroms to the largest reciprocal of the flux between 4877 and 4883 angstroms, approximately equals 19.16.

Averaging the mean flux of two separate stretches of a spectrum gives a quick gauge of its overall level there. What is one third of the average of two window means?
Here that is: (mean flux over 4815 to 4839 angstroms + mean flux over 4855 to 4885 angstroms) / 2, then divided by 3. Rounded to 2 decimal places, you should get 4.33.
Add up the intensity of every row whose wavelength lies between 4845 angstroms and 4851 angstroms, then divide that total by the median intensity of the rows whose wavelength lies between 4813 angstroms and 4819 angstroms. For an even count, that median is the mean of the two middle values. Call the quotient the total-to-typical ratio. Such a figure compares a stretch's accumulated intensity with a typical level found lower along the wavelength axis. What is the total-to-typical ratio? 3.19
